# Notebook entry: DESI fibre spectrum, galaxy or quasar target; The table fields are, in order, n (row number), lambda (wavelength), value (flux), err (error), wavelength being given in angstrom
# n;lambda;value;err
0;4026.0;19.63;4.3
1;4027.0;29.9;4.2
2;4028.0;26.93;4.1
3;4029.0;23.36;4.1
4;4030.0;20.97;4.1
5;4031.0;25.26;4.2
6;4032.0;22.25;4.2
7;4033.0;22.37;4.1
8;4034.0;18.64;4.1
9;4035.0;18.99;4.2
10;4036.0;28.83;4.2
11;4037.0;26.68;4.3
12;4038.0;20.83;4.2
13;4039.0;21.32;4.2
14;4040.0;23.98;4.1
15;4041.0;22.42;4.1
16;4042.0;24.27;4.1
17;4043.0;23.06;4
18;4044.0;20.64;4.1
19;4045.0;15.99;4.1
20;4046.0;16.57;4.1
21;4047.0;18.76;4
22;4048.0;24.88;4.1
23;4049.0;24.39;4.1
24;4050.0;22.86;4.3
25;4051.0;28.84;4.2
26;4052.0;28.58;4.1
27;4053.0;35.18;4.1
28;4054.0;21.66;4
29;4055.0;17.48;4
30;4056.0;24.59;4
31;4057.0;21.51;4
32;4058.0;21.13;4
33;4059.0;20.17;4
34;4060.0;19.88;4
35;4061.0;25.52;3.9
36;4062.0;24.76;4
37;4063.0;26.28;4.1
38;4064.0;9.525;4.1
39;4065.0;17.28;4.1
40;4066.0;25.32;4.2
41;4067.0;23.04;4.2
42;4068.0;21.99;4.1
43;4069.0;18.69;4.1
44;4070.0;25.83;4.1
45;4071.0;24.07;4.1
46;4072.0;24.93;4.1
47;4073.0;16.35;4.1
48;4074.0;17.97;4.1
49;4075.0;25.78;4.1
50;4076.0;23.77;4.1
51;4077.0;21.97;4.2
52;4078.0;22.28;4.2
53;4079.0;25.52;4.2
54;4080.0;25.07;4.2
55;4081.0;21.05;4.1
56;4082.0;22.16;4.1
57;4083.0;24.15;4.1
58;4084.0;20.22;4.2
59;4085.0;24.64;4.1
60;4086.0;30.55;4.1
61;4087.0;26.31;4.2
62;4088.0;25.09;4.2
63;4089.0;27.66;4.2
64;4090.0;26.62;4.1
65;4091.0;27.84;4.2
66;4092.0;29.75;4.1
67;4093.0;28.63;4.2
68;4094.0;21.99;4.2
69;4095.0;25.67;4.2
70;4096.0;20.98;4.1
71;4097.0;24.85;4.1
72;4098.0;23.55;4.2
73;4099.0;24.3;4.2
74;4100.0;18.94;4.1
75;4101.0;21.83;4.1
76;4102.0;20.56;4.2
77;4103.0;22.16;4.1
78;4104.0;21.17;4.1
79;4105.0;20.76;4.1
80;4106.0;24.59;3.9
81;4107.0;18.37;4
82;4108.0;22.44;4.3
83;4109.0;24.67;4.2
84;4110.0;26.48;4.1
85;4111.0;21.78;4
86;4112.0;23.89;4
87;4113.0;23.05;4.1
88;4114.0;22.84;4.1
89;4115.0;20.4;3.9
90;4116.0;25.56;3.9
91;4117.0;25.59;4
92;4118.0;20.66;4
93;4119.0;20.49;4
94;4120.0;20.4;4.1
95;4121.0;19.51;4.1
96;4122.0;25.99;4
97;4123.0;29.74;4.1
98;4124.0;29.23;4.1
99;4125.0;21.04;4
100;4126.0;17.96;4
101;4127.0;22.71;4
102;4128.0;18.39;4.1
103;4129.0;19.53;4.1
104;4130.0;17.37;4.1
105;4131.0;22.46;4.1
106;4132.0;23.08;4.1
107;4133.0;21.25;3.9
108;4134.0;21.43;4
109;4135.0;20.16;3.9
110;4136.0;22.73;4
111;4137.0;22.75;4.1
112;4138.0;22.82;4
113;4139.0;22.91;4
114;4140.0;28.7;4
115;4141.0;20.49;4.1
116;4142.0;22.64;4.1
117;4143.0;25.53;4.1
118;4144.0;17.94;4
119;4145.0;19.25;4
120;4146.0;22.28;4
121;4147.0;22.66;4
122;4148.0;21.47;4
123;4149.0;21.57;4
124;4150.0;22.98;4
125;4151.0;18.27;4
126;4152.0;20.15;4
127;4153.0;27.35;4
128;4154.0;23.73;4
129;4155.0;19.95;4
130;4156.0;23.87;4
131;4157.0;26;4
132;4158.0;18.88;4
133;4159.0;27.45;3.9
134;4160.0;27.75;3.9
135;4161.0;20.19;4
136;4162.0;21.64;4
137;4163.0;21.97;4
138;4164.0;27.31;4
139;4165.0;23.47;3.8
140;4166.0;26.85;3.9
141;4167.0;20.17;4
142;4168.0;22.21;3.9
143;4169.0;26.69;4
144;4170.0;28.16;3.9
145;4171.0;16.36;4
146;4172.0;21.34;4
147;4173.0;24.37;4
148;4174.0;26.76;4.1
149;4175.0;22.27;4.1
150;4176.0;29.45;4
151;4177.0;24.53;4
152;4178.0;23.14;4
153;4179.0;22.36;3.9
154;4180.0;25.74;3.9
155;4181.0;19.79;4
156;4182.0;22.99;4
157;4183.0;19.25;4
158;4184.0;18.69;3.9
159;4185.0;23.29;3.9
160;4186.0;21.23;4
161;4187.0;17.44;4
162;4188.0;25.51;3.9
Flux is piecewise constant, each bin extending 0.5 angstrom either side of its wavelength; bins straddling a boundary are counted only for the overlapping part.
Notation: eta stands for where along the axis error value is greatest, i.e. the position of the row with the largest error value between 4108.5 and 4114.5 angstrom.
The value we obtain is 4109.0 angstrom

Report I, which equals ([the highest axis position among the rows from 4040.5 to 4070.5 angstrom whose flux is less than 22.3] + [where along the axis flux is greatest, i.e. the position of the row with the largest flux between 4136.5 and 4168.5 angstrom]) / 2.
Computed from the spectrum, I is 4104.5 angstrom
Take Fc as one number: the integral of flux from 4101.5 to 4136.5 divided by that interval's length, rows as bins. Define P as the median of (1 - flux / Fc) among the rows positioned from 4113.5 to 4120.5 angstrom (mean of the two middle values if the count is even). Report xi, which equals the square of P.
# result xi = 0.0051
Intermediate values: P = 0.07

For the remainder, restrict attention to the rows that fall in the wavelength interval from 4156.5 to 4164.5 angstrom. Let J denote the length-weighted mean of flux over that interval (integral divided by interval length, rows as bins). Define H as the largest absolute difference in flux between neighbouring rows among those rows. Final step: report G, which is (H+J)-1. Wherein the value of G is 31.5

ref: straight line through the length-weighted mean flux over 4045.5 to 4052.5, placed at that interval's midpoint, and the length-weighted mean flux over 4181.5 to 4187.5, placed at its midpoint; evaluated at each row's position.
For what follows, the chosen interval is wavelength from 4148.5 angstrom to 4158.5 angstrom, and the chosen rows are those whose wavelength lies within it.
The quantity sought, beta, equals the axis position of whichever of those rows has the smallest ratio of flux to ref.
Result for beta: 4151.0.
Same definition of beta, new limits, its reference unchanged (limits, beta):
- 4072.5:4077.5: 4073.0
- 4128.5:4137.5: 4130.0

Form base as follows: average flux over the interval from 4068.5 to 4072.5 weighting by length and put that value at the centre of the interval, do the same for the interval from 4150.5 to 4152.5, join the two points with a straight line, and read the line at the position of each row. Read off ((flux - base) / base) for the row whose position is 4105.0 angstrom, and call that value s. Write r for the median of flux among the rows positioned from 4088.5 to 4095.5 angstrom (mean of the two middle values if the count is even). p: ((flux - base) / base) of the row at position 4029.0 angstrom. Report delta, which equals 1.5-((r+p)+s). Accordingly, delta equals -26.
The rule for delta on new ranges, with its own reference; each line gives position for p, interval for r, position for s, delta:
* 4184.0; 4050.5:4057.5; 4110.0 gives -23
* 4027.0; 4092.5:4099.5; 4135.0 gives -23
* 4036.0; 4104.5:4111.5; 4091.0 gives -21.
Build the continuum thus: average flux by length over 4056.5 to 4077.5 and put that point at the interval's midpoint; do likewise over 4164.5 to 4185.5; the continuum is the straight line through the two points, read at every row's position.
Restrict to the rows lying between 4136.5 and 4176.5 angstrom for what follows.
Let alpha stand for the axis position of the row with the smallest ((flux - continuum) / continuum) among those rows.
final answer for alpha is 4171.0 angstrom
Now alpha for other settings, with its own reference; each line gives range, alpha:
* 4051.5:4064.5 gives 4064.0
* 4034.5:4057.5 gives 4045.0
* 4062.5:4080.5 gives 4064.0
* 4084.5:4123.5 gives 4107.0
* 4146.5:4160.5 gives 4151.0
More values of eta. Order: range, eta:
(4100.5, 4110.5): 4108.0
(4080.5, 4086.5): 4084.0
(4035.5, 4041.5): 4037.0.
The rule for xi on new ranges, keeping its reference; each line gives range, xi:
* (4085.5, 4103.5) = 0.0151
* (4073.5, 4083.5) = 0.0012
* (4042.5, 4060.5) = 0.0009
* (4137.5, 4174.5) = 0.0004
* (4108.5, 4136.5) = 0.0000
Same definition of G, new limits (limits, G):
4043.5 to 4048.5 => 24.5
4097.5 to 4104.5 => 26.1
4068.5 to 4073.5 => 29.6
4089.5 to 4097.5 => 31.4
